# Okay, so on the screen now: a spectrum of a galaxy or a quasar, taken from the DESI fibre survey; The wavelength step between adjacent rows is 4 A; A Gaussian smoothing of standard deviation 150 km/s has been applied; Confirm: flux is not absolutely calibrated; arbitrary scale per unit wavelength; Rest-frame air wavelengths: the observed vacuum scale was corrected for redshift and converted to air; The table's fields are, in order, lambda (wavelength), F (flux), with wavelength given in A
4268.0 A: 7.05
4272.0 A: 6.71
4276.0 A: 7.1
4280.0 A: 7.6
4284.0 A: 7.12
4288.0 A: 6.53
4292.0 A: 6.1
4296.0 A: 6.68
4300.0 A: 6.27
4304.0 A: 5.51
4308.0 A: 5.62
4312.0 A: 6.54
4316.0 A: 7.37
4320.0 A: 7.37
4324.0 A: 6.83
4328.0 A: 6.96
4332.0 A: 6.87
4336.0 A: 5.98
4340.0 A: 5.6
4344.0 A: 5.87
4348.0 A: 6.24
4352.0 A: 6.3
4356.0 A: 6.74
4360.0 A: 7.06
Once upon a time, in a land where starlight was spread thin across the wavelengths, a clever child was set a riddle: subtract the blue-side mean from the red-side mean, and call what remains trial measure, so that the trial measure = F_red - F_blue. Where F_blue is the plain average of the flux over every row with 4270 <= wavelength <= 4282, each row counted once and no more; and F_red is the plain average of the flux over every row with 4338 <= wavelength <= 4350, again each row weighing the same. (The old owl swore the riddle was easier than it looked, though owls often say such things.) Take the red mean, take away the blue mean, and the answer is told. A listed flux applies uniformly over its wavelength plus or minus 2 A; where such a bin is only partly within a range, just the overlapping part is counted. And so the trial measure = -1.2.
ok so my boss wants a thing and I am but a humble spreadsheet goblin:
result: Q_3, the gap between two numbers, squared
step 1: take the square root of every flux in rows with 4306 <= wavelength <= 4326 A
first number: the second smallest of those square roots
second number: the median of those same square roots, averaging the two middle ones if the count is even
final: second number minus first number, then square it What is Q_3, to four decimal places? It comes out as 0.0031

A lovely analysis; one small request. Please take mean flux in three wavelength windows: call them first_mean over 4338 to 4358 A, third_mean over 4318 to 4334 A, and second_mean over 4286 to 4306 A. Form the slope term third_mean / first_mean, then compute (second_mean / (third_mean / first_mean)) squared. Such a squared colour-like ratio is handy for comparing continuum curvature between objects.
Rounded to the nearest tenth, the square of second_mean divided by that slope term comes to 29.8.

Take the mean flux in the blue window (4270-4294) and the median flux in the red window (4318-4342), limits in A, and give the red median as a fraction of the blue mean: 1.00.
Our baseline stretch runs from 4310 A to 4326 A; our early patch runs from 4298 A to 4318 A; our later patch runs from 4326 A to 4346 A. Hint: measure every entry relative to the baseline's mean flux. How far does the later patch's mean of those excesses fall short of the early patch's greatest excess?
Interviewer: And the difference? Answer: 1.1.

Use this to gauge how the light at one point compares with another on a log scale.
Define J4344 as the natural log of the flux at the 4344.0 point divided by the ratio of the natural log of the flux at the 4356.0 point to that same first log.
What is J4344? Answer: 1.6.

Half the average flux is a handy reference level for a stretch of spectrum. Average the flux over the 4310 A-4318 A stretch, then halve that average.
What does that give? 3.48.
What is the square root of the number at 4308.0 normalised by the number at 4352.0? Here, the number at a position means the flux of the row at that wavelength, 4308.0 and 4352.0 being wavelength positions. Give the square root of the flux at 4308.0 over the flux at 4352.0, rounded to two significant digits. 0.94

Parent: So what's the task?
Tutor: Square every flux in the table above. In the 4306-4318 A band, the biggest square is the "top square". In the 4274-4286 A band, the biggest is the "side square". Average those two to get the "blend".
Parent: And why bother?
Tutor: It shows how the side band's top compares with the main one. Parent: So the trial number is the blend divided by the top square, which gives 1.03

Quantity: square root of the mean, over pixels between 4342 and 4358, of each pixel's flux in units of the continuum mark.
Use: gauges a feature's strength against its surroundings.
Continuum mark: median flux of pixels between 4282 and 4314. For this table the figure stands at 0.99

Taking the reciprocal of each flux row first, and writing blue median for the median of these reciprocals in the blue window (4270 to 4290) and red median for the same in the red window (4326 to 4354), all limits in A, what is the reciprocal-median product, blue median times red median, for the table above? 0.023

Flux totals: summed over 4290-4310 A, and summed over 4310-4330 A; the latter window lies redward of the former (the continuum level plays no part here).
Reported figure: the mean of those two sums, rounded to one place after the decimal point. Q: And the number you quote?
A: 32.6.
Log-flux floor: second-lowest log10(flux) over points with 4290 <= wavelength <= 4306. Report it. 0.79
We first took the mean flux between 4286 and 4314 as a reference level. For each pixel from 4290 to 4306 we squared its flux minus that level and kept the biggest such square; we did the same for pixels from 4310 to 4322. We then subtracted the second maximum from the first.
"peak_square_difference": -1.0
